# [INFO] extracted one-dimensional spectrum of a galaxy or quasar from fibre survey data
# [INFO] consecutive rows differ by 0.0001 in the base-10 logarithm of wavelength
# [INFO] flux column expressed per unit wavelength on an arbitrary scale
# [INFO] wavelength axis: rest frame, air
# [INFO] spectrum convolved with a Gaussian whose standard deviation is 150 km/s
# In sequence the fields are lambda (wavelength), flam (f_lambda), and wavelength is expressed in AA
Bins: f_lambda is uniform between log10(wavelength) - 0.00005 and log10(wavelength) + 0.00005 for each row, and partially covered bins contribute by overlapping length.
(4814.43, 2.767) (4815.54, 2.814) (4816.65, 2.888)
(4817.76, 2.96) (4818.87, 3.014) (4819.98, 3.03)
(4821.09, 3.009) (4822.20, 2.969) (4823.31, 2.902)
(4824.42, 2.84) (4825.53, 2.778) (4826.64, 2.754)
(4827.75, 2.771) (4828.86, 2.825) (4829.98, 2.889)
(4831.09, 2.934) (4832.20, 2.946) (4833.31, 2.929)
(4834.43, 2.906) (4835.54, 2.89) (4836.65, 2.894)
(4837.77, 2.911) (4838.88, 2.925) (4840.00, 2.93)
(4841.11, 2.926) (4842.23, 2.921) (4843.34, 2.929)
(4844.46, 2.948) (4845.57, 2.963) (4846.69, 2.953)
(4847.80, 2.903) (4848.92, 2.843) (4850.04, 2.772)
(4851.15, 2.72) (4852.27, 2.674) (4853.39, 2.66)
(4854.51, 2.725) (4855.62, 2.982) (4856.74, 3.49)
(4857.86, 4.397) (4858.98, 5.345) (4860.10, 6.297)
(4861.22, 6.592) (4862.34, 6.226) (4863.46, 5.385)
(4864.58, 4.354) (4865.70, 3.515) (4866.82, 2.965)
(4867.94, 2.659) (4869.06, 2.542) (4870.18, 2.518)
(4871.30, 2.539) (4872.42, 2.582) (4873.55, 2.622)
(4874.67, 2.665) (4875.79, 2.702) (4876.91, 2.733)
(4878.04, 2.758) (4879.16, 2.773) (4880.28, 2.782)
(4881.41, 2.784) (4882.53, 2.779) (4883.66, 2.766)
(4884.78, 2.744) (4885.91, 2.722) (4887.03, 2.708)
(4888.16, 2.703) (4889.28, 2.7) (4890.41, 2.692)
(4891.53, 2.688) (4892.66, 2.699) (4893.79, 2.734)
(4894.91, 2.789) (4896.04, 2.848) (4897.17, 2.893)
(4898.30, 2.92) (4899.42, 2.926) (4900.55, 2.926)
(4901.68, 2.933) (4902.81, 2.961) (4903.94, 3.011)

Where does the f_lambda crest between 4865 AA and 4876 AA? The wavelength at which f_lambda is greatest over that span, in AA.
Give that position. 4865.70 AA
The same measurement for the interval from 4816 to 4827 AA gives 4819.98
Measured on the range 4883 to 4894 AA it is 4883.66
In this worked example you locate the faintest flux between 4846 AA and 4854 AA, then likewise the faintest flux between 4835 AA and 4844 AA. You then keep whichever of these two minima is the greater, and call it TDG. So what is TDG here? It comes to 2.89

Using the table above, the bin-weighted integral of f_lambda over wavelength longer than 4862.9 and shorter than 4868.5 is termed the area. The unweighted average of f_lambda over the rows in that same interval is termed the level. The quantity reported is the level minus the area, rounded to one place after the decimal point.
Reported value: -17.4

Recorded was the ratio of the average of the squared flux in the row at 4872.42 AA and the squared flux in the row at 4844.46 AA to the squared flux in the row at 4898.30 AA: 0.90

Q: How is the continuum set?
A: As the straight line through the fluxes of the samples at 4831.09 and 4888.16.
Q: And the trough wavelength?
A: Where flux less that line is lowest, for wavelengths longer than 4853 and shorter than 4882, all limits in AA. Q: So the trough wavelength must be 4870.18 AA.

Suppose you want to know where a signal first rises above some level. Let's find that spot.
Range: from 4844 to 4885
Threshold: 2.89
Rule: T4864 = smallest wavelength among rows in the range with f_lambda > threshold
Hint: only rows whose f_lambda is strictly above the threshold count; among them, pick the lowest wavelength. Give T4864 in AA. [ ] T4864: 4844.46 AA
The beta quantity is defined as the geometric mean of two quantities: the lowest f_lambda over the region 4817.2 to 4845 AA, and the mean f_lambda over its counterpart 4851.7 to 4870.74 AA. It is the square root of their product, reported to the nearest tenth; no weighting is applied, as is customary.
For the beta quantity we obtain 3.3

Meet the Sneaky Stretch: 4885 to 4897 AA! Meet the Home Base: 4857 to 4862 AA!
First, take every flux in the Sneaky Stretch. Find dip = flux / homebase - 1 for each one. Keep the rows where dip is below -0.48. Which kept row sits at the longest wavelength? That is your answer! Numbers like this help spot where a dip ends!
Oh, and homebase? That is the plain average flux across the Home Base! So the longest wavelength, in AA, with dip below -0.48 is 4896.04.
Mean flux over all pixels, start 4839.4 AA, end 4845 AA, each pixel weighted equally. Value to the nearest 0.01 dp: 2.93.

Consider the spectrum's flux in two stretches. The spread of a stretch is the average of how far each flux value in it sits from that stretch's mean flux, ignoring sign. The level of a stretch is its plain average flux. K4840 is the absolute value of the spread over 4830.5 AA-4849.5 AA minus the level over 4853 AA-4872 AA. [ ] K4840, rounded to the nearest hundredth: 3.93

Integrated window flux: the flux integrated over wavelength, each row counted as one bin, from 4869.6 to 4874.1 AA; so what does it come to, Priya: 11.5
